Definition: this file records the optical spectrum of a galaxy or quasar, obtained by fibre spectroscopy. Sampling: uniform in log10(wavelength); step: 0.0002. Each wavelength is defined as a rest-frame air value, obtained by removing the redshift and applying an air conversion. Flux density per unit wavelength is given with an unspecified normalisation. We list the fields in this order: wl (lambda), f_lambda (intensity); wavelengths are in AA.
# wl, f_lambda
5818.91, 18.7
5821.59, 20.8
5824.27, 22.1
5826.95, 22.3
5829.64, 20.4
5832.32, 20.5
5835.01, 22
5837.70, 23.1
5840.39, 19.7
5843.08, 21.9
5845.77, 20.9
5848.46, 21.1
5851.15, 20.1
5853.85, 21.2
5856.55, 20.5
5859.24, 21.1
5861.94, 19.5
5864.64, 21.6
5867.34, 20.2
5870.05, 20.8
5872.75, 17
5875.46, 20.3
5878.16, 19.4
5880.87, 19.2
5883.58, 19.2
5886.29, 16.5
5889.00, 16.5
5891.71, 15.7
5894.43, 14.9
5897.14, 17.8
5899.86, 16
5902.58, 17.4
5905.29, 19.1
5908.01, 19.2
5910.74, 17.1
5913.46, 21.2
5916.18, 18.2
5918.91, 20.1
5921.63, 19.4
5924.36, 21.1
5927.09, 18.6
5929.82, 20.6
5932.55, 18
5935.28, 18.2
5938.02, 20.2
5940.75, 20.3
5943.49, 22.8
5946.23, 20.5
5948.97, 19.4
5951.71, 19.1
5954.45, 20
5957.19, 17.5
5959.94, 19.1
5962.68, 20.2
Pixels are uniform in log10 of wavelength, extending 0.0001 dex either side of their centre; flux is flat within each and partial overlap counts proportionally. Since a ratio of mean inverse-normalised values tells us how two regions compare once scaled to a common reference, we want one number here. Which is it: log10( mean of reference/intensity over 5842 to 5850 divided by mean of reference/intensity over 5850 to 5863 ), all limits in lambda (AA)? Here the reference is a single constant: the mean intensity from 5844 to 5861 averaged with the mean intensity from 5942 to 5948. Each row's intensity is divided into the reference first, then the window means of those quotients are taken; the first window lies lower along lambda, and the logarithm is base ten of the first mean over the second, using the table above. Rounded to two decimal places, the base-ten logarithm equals -0.02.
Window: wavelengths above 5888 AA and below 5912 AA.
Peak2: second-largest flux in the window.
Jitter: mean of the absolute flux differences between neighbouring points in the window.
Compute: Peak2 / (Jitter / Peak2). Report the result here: 252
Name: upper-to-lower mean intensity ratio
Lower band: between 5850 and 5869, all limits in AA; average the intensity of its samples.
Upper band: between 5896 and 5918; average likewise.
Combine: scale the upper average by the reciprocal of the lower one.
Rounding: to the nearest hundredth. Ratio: 0.89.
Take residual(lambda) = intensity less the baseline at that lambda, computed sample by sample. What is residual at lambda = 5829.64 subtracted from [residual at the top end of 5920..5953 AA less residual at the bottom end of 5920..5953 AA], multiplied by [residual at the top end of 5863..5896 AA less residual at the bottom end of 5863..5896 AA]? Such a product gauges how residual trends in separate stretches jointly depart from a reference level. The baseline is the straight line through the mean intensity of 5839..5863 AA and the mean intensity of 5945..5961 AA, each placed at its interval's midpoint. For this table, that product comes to -4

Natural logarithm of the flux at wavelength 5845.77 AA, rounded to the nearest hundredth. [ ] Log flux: 3.04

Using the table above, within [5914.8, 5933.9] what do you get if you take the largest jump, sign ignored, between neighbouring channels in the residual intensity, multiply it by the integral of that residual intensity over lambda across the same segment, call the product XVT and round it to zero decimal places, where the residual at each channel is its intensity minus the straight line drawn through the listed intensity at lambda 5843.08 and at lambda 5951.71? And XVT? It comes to -18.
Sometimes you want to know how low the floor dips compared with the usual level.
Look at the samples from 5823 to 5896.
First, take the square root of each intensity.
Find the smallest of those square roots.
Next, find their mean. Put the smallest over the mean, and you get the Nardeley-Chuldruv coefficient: 0.87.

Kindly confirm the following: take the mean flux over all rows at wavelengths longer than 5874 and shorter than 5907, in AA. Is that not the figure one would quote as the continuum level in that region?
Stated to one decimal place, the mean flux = 17.7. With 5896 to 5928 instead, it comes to 18.8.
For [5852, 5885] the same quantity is 20.0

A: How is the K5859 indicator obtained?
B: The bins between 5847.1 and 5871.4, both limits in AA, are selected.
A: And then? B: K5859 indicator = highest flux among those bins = 21.6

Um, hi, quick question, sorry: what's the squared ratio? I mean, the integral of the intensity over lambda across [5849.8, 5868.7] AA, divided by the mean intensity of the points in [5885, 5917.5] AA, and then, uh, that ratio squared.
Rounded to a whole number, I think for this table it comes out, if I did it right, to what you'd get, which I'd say 496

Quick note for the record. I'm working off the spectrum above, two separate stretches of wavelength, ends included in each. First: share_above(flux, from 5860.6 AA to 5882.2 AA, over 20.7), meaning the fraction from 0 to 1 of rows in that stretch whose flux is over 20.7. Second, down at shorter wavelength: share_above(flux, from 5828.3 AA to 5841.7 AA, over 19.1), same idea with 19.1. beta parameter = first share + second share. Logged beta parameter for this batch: 1.25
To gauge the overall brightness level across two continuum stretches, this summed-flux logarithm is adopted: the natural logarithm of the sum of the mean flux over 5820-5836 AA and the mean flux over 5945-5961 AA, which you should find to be 3.70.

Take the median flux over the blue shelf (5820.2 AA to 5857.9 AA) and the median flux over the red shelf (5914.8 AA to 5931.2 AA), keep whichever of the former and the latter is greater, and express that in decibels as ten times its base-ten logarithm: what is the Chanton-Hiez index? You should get 13.22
